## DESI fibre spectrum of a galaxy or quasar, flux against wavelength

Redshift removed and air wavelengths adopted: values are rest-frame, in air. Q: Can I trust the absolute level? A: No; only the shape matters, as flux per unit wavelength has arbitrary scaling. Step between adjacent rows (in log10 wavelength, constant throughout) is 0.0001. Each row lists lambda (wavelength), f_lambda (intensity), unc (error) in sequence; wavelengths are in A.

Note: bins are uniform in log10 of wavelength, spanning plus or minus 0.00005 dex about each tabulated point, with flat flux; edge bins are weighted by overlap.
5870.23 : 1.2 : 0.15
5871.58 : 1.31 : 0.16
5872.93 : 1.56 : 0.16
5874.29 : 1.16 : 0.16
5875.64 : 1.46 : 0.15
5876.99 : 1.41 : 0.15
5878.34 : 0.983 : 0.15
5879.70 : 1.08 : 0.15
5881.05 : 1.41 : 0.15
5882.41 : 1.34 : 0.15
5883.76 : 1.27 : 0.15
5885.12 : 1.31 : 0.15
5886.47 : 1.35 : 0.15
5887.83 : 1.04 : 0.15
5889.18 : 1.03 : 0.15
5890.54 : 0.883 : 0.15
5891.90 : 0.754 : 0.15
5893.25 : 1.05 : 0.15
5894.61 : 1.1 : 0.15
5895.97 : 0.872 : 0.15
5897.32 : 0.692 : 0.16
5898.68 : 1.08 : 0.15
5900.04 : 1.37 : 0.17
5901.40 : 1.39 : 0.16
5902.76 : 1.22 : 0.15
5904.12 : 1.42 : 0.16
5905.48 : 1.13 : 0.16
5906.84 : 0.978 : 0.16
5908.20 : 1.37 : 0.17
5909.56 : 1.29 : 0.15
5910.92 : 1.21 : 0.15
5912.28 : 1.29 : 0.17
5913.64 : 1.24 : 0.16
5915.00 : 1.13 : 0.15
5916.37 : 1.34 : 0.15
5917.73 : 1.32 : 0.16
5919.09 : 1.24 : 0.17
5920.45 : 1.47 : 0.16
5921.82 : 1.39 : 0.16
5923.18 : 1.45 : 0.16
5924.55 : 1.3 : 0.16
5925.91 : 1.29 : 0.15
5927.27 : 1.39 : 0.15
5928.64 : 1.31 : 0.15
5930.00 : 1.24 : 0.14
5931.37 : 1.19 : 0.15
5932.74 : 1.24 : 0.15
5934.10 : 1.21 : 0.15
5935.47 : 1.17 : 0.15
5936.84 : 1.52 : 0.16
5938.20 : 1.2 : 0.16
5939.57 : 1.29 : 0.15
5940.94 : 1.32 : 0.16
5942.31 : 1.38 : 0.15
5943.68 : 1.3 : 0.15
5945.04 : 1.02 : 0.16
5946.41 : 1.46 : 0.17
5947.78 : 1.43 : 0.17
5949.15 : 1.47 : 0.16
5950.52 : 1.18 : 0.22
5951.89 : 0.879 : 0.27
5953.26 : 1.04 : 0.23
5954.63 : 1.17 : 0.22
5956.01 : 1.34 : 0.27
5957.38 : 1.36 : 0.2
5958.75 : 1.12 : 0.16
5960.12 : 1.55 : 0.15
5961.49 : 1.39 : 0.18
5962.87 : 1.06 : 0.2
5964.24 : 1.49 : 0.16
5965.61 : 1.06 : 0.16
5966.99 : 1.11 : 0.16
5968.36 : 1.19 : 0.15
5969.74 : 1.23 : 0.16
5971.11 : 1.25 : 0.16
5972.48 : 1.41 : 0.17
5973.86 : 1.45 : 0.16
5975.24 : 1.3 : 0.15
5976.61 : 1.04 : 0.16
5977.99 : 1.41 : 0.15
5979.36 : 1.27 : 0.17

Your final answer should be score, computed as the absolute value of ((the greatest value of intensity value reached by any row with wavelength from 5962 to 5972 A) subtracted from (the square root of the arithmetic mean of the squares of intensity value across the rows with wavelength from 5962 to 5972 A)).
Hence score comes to 0.283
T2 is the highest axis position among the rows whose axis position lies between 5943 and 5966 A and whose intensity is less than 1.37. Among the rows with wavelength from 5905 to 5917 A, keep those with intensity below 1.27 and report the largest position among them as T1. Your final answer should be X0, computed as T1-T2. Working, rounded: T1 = 5915.00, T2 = 5965.61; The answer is -50.6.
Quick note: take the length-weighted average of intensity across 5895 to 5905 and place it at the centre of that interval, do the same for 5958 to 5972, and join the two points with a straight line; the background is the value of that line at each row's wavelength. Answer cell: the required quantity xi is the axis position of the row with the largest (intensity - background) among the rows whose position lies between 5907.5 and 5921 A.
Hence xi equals 5920.45 A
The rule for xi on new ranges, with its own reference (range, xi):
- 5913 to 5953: 5936.84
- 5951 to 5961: 5960.12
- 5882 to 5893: 5886.47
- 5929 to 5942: 5936.84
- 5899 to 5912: 5904.12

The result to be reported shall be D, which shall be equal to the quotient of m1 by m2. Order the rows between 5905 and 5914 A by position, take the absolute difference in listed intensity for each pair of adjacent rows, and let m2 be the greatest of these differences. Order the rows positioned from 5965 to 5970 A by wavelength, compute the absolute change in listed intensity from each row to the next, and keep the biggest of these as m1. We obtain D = 0.2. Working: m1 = 0.08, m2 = 0.392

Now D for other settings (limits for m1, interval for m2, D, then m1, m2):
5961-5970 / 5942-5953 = 1.0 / 0.43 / 0.440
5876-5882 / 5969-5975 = 2.7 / 0.43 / 0.160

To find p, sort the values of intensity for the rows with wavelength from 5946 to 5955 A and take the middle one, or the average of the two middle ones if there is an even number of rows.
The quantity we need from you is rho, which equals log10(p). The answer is 0.07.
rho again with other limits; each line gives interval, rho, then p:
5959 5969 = 0.08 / 1.19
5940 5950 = 0.14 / 1.38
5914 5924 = 0.13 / 1.34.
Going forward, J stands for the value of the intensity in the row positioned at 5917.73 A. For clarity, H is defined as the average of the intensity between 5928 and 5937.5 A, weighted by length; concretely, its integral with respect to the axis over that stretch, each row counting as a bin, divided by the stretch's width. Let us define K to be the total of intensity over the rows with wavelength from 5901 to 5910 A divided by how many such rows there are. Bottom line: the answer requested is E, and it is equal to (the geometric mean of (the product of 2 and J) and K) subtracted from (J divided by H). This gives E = -0.78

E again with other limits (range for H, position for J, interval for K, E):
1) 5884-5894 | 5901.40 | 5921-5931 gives -0.63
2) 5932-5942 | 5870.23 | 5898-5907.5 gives -0.78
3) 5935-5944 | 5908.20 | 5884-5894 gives -0.66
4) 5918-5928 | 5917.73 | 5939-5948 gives -0.89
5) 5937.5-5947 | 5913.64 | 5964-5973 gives -0.79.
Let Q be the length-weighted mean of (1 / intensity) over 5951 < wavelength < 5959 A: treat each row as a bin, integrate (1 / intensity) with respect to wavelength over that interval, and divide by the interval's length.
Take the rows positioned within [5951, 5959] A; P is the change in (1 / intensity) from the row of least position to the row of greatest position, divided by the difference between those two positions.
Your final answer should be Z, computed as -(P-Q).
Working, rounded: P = -0.04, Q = 0.89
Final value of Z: 0.92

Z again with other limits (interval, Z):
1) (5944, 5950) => 0.84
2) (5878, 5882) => 0.98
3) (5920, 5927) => 0.71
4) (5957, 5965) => 0.78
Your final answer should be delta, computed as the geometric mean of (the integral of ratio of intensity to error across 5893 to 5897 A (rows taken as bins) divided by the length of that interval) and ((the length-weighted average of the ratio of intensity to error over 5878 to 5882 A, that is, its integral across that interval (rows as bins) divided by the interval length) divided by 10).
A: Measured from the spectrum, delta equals 2.26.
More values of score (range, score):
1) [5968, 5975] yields 0.140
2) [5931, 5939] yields 0.259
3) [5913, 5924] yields 0.143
